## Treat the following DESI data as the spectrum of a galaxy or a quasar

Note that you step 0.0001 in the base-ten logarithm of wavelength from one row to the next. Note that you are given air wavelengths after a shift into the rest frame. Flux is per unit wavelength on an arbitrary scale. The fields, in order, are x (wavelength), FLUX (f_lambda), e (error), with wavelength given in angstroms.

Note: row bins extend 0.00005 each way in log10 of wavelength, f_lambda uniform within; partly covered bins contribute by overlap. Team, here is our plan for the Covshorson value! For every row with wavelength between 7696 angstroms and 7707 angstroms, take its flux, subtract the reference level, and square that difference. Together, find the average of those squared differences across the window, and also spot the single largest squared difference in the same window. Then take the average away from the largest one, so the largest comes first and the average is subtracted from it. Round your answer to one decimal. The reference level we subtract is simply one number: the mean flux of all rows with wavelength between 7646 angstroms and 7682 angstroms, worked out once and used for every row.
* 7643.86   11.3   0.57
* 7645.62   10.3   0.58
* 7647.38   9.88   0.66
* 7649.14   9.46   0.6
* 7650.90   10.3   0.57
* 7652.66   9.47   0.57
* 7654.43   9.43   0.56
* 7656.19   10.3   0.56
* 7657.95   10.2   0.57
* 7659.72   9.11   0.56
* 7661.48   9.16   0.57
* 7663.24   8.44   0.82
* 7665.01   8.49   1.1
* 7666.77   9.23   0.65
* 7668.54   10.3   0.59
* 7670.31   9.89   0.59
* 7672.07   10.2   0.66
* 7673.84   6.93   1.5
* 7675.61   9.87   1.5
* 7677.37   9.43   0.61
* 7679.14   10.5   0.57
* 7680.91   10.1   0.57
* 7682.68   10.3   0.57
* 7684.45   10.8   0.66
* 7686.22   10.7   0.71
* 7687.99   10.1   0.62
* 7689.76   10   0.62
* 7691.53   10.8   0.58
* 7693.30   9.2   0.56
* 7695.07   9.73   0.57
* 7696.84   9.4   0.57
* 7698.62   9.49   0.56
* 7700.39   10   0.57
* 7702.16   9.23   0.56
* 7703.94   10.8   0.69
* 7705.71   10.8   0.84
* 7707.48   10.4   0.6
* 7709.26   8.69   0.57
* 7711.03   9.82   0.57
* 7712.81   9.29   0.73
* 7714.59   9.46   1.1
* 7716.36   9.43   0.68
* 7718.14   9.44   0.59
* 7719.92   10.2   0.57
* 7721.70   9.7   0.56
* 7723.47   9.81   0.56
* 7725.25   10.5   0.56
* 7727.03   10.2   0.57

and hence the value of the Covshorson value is 1.0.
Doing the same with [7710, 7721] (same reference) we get 0.3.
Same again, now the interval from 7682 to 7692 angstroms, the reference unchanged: 0.7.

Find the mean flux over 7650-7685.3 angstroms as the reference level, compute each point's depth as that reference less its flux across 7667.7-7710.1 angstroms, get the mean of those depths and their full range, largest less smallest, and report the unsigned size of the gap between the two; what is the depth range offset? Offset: 4.2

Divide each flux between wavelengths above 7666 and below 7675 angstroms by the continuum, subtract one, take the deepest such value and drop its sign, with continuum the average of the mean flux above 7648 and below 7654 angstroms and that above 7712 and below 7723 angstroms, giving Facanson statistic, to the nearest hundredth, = 0.28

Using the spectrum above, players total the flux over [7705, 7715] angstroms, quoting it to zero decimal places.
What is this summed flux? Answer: 58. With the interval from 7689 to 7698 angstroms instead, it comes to 49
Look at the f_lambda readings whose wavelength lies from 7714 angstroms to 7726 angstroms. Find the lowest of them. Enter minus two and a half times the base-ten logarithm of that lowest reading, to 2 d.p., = -2.44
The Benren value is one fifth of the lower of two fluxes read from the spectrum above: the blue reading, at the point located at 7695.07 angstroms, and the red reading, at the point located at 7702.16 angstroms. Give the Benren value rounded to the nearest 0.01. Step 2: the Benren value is 1.85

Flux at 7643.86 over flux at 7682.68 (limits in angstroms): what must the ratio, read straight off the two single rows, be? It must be 1.10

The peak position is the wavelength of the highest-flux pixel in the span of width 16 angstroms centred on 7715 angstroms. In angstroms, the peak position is 7707.48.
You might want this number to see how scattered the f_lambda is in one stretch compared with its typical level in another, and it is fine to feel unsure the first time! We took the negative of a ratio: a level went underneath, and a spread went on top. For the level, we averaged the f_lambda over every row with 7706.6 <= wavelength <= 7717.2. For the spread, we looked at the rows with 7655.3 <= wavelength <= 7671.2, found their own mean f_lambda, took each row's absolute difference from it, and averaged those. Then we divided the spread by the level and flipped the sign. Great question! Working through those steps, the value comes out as -0.067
